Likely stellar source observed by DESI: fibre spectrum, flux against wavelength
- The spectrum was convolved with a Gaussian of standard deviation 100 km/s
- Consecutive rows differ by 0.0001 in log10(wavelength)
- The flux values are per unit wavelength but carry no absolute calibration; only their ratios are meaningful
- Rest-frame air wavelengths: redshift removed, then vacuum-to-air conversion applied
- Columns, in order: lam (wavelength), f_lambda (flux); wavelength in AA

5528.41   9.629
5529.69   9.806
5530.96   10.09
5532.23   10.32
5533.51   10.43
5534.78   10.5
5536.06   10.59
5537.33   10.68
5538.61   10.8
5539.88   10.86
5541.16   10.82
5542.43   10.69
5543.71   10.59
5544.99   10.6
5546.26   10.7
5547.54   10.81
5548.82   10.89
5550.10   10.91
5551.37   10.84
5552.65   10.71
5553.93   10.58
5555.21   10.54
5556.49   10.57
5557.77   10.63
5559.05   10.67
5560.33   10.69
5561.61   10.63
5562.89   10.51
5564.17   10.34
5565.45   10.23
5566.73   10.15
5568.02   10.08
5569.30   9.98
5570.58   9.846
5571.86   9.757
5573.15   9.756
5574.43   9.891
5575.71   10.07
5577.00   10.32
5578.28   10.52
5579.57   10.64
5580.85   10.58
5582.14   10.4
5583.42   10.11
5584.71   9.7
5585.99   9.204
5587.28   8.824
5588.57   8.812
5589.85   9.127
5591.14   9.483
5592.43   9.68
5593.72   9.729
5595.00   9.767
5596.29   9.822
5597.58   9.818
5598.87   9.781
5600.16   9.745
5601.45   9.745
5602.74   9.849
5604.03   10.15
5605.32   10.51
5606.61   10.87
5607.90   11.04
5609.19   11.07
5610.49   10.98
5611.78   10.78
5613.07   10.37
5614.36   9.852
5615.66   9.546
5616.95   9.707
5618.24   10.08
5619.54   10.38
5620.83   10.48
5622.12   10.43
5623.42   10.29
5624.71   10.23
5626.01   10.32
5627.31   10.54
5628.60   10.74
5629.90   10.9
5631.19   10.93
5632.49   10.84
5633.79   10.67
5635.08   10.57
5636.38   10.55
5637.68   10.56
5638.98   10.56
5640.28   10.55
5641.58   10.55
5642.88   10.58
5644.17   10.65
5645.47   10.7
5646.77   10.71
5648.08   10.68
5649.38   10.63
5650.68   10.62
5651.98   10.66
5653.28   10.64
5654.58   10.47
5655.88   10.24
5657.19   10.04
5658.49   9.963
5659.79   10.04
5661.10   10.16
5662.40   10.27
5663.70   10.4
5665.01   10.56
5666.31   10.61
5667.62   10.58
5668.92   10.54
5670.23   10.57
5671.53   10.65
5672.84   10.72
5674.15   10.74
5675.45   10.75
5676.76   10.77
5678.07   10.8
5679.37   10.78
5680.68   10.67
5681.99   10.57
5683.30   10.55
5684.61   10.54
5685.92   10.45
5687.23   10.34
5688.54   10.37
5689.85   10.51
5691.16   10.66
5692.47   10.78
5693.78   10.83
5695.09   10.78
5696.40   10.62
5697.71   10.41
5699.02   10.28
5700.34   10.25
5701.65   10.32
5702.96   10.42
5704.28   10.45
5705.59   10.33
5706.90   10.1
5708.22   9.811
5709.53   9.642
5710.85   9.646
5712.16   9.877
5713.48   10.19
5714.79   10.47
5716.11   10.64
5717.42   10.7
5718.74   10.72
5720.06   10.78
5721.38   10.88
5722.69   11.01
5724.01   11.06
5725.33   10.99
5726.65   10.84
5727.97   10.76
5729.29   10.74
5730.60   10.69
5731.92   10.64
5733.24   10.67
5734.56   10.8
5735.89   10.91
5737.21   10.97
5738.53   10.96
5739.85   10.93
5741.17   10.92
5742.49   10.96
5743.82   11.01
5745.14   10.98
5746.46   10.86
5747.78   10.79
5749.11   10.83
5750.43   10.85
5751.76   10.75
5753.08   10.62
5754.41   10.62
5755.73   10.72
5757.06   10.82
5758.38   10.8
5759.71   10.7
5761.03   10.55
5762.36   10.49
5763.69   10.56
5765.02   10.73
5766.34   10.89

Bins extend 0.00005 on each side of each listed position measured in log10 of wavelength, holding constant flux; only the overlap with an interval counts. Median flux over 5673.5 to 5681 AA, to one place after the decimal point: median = 10.8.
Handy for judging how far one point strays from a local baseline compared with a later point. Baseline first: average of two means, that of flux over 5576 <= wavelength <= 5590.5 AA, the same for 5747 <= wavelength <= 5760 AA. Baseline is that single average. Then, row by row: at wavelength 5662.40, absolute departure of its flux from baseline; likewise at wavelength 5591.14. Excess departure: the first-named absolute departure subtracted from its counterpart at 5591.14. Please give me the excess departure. 0.8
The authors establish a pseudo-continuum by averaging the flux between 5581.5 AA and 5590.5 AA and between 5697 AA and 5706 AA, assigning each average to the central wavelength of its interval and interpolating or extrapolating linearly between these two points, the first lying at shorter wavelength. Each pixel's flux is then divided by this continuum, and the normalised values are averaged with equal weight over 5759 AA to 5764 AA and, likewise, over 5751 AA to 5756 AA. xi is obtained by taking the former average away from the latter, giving 0.015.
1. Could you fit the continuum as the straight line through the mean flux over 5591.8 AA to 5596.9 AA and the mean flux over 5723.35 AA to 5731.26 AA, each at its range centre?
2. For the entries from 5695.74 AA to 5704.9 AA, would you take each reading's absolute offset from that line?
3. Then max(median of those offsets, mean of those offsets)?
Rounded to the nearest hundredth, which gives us 0.24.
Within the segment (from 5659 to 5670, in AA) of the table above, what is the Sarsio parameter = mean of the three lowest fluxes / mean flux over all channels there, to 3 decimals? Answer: 0.977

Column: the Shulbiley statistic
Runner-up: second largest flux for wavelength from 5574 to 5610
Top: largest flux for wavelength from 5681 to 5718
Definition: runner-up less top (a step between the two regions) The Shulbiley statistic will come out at 0.2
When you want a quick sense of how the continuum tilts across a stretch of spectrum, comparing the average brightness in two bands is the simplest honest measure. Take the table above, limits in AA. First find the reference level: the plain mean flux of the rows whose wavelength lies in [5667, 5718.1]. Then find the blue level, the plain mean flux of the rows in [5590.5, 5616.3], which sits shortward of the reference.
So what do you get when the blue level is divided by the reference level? 0.97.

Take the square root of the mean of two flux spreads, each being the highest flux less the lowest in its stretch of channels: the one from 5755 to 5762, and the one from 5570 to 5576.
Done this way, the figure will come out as 0.54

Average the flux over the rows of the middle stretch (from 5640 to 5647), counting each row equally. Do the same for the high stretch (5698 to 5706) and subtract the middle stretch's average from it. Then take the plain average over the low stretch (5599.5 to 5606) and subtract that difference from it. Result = 10.3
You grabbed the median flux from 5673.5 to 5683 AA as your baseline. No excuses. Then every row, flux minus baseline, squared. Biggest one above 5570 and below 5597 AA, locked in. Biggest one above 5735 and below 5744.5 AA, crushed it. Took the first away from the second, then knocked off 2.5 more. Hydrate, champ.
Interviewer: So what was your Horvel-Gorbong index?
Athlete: -6.2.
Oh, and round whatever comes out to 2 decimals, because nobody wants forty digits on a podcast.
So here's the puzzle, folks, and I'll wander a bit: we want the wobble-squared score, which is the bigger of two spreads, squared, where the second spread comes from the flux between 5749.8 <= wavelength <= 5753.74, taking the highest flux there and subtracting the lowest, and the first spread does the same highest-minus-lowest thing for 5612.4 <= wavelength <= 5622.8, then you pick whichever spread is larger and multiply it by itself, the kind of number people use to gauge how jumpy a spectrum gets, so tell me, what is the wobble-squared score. 0.87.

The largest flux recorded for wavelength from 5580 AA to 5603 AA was 10.58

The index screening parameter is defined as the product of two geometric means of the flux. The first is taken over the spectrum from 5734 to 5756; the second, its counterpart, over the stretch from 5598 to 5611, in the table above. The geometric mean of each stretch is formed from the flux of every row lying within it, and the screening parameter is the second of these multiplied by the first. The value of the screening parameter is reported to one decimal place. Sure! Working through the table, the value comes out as 112.4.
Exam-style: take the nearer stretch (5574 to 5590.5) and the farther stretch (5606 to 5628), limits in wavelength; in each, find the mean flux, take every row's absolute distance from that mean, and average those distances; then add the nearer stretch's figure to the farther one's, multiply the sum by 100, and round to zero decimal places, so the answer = 90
